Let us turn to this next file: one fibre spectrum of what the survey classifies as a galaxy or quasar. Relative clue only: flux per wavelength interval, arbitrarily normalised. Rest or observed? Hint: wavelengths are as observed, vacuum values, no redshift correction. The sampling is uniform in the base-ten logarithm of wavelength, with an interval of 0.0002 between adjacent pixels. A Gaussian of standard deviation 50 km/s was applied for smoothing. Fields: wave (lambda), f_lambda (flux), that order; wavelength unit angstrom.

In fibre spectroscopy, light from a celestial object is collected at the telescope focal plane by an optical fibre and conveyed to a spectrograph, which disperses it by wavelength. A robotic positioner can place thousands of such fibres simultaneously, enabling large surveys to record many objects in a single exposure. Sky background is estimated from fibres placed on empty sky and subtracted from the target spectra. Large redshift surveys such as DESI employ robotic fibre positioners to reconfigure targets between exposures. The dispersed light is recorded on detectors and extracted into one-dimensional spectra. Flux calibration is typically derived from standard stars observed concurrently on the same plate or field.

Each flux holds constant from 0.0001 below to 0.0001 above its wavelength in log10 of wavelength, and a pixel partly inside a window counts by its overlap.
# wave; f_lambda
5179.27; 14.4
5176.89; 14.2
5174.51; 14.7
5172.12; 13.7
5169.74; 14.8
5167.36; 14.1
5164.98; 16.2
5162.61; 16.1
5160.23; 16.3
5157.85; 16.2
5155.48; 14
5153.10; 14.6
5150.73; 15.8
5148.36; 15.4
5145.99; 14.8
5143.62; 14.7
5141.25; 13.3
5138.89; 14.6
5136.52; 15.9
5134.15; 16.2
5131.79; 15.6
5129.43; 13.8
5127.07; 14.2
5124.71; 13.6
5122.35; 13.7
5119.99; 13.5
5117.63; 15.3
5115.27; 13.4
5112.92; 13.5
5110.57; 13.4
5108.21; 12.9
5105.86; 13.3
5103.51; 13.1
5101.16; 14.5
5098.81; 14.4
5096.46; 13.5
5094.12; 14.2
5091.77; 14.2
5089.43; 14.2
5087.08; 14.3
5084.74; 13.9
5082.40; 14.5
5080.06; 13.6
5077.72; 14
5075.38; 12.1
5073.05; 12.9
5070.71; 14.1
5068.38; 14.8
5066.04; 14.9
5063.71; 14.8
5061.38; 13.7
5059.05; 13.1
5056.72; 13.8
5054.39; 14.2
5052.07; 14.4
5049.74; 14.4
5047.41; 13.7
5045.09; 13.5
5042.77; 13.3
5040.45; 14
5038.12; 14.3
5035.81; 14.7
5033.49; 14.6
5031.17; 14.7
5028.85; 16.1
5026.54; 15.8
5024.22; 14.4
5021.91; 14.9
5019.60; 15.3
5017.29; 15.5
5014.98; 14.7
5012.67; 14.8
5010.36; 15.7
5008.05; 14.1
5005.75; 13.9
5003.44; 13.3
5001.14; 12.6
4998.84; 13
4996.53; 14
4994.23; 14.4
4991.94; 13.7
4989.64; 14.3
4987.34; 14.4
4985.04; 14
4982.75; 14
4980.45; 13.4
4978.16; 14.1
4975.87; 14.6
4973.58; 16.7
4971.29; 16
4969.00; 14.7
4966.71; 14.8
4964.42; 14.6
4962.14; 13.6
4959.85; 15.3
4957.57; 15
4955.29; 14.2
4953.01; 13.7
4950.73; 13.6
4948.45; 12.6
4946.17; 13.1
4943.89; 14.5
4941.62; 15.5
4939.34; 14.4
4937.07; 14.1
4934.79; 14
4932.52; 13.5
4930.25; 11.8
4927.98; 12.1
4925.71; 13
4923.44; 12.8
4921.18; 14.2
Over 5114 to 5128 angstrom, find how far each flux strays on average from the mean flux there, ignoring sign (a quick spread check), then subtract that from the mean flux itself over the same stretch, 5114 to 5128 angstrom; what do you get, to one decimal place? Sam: 13.4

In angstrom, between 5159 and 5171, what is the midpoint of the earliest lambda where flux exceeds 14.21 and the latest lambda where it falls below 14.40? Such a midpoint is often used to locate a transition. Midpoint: 5163.8 angstrom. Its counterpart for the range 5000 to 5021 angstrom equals 5009.2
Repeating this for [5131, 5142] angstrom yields 5136.5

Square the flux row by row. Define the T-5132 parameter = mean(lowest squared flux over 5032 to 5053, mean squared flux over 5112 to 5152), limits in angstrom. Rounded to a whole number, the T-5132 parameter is 195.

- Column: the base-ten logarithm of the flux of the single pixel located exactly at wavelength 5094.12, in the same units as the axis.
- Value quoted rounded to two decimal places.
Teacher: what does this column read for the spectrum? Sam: 1.15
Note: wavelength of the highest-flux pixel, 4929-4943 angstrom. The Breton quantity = 4941.62 angstrom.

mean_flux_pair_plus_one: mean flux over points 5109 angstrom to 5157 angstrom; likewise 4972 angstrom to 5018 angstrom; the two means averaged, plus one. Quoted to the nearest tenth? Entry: 15.4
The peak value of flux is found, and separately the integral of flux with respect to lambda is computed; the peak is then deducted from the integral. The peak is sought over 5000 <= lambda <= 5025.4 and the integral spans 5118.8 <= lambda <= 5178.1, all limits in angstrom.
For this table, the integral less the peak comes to 862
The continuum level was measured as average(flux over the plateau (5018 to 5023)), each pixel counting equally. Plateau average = 15.1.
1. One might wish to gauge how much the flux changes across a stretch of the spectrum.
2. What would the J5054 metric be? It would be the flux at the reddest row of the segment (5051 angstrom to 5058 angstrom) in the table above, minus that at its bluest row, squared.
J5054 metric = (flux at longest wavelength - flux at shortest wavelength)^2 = 0.4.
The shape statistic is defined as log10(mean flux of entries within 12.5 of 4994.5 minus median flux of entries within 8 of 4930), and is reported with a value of -0.11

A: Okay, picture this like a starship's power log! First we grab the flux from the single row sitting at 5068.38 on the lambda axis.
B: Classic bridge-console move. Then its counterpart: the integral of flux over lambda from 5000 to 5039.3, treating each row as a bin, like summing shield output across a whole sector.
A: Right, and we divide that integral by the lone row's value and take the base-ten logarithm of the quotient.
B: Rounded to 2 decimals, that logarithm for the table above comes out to 1.59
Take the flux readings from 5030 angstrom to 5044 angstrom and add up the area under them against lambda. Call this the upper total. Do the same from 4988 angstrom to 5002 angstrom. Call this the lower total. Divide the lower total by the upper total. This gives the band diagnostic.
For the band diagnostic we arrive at 1.0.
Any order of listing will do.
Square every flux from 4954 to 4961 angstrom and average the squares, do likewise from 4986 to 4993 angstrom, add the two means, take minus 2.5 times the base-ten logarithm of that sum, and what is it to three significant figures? -6.56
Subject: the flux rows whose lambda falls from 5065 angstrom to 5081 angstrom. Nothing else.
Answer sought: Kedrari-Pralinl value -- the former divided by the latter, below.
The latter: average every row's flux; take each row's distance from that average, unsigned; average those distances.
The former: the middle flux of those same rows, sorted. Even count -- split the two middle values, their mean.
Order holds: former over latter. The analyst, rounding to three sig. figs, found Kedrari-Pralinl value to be 18.1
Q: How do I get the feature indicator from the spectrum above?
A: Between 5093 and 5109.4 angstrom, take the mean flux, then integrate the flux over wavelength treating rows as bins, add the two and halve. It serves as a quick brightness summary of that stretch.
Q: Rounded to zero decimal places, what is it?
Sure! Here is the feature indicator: 119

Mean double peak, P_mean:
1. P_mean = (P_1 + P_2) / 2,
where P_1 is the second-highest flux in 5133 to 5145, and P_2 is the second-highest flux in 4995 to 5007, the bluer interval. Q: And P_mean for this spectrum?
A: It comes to 14.9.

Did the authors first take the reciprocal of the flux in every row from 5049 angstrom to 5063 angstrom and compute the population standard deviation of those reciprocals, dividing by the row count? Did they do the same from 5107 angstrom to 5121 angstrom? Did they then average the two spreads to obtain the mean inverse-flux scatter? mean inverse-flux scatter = 0.0031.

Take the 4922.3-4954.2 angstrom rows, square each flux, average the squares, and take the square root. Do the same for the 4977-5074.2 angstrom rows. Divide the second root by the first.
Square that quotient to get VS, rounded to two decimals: 1.11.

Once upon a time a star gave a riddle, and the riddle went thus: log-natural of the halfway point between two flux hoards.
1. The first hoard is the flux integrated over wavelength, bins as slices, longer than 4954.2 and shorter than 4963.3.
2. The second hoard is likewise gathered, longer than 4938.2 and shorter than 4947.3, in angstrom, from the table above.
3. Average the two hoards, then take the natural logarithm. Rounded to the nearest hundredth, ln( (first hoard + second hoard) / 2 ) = 4.88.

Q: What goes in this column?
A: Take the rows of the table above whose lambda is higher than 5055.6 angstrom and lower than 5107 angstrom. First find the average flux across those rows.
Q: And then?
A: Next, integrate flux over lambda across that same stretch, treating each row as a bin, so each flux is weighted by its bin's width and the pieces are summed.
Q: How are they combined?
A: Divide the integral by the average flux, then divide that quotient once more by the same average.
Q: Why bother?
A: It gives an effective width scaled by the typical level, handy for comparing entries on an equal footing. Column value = 3.70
